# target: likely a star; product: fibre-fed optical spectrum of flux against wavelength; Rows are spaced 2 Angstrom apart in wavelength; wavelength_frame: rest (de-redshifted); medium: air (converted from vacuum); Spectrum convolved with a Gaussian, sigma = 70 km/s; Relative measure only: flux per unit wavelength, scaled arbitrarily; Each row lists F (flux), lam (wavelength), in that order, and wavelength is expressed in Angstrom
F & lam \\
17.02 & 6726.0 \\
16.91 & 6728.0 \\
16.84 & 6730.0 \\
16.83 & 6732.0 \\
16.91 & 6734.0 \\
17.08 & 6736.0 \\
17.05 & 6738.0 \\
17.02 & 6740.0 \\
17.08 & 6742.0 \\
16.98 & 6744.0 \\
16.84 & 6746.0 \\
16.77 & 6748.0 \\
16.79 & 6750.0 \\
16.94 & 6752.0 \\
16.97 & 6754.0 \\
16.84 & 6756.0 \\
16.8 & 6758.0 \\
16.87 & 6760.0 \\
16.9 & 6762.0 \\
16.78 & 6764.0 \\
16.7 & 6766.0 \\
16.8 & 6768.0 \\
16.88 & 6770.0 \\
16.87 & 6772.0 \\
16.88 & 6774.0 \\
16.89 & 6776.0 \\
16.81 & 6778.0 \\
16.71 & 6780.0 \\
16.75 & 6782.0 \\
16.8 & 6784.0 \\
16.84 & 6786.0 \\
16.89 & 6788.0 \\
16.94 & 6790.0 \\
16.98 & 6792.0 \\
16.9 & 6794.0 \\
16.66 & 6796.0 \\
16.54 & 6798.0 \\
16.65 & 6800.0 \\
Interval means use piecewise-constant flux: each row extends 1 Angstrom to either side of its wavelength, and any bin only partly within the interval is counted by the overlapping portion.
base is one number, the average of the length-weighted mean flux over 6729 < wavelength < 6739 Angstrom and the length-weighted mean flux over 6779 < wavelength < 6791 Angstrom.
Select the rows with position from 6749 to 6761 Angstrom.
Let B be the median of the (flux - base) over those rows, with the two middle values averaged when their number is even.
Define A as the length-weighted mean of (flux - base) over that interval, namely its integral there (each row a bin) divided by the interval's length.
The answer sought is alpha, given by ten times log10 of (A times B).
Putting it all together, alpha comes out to -34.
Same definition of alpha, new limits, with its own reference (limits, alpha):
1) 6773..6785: -22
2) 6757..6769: -22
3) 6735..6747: -17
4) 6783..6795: -39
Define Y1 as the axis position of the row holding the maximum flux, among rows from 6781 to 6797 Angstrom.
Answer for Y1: 6792.0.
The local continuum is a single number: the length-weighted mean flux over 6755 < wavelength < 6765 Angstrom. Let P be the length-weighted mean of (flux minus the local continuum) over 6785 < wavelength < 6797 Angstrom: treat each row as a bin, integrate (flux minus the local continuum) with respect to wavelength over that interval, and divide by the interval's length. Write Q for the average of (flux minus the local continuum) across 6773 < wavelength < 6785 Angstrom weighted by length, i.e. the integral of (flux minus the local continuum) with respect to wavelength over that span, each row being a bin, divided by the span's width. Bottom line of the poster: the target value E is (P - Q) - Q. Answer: 0.09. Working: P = 0.03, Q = -0.03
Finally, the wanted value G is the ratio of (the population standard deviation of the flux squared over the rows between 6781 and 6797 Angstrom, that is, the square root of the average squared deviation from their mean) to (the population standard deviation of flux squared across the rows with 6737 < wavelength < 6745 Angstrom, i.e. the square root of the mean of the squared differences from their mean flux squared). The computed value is 2.63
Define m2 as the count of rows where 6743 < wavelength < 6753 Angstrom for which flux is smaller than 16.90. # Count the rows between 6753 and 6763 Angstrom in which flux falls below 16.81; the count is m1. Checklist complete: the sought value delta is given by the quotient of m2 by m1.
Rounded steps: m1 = 1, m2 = 3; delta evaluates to 3.0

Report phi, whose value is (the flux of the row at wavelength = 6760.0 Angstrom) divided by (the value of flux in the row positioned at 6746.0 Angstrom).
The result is 1.00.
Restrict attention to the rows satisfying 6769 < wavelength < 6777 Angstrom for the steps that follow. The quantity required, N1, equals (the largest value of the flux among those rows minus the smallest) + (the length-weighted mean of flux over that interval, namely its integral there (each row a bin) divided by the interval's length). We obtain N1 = 16.9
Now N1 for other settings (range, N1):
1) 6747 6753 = 17.0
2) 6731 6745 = 17.2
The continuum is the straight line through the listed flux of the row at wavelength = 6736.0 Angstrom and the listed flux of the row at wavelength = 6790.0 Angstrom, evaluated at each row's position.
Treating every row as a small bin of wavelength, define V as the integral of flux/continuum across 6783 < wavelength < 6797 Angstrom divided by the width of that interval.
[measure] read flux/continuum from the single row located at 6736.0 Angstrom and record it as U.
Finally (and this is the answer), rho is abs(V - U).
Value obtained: 0.005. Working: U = 1.00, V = 0.9952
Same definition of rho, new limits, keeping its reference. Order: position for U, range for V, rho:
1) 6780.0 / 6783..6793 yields 0.012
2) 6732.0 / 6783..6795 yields 0.012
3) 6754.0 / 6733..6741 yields 0.000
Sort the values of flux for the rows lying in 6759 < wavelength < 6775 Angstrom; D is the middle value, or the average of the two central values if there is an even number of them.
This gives 16.9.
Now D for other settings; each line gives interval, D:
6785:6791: 16.9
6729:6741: 17.0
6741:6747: 17.0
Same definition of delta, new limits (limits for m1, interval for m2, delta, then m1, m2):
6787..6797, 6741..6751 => 3.0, 1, 3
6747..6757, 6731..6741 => 0.5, 2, 1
